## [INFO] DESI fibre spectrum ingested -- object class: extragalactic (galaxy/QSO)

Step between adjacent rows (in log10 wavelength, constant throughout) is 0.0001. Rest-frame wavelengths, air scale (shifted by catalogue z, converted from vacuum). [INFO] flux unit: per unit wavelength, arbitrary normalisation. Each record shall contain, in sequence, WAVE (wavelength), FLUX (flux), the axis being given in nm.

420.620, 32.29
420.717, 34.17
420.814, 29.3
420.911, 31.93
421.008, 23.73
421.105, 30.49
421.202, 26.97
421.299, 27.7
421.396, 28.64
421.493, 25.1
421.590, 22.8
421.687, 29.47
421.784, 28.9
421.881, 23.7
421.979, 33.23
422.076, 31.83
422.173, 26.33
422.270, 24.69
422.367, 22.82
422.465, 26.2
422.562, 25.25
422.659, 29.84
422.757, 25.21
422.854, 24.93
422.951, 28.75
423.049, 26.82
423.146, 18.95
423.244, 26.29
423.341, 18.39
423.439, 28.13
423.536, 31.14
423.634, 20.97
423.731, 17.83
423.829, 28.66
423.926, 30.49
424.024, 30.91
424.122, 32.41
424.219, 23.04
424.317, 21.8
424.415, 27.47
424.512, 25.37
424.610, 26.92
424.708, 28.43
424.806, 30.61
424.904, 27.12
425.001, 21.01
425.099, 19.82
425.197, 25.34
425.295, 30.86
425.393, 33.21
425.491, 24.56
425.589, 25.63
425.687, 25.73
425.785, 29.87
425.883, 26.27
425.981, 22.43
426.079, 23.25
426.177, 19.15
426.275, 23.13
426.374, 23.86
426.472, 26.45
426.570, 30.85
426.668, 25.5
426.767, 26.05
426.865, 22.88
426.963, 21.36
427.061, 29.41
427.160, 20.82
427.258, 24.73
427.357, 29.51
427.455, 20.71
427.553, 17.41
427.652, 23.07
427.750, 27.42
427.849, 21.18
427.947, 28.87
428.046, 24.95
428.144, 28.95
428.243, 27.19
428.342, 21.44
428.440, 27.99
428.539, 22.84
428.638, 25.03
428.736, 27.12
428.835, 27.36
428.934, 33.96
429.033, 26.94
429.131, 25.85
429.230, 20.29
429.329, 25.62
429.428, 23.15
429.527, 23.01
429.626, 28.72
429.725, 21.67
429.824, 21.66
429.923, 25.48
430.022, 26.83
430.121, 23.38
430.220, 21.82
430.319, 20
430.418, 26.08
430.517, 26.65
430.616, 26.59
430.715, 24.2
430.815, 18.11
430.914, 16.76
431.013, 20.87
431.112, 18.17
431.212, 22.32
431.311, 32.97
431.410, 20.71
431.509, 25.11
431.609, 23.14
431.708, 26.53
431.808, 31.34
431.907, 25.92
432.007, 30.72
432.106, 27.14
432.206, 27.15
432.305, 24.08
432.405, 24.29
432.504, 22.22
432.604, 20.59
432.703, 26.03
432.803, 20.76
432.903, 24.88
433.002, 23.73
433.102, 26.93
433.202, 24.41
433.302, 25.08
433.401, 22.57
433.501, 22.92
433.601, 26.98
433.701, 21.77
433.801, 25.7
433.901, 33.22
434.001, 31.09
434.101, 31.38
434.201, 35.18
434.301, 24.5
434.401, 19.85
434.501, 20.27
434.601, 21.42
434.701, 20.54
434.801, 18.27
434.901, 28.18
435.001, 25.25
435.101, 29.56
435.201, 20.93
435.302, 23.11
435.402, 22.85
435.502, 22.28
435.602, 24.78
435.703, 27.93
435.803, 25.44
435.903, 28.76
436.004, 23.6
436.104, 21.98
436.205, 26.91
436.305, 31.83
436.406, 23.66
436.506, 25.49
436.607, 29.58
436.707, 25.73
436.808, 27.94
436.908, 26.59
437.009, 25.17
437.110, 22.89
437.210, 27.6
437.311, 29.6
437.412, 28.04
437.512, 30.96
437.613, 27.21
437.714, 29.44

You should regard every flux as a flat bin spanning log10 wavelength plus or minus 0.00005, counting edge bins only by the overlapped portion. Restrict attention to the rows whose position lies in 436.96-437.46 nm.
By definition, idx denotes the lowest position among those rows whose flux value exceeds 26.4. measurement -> 437.210 nm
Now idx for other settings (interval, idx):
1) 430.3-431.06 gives 430.517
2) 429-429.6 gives 429.033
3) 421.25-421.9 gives 421.299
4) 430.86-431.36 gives 431.311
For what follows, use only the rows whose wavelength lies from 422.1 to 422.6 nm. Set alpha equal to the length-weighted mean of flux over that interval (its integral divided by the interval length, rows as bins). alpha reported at 25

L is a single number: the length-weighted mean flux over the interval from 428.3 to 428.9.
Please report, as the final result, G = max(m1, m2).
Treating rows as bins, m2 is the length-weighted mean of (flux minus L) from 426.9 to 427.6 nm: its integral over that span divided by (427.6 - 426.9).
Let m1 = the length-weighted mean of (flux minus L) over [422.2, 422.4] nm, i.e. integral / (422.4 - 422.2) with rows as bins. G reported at -1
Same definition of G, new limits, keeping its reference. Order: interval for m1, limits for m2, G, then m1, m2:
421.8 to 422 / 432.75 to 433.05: 2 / 2.3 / -2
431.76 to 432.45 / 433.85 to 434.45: 4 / 1.7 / 4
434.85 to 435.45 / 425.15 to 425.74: 2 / -0.6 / 2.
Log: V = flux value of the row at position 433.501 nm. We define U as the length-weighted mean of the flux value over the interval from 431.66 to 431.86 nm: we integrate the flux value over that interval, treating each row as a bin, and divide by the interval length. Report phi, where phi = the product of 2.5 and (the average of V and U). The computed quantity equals 64.8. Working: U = 28.9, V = 22.92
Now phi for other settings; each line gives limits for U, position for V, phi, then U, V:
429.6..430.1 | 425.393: 72.3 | 24.6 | 33.21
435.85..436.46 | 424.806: 70.9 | 26.1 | 30.61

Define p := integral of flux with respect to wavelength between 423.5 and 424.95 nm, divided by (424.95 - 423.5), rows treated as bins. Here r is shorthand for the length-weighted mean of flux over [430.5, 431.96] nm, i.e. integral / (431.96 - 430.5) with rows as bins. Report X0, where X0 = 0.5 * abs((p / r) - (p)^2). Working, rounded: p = 26.8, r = 23.9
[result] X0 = 359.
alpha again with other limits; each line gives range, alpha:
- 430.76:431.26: 19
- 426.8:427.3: 24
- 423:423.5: 24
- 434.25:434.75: 21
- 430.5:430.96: 22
